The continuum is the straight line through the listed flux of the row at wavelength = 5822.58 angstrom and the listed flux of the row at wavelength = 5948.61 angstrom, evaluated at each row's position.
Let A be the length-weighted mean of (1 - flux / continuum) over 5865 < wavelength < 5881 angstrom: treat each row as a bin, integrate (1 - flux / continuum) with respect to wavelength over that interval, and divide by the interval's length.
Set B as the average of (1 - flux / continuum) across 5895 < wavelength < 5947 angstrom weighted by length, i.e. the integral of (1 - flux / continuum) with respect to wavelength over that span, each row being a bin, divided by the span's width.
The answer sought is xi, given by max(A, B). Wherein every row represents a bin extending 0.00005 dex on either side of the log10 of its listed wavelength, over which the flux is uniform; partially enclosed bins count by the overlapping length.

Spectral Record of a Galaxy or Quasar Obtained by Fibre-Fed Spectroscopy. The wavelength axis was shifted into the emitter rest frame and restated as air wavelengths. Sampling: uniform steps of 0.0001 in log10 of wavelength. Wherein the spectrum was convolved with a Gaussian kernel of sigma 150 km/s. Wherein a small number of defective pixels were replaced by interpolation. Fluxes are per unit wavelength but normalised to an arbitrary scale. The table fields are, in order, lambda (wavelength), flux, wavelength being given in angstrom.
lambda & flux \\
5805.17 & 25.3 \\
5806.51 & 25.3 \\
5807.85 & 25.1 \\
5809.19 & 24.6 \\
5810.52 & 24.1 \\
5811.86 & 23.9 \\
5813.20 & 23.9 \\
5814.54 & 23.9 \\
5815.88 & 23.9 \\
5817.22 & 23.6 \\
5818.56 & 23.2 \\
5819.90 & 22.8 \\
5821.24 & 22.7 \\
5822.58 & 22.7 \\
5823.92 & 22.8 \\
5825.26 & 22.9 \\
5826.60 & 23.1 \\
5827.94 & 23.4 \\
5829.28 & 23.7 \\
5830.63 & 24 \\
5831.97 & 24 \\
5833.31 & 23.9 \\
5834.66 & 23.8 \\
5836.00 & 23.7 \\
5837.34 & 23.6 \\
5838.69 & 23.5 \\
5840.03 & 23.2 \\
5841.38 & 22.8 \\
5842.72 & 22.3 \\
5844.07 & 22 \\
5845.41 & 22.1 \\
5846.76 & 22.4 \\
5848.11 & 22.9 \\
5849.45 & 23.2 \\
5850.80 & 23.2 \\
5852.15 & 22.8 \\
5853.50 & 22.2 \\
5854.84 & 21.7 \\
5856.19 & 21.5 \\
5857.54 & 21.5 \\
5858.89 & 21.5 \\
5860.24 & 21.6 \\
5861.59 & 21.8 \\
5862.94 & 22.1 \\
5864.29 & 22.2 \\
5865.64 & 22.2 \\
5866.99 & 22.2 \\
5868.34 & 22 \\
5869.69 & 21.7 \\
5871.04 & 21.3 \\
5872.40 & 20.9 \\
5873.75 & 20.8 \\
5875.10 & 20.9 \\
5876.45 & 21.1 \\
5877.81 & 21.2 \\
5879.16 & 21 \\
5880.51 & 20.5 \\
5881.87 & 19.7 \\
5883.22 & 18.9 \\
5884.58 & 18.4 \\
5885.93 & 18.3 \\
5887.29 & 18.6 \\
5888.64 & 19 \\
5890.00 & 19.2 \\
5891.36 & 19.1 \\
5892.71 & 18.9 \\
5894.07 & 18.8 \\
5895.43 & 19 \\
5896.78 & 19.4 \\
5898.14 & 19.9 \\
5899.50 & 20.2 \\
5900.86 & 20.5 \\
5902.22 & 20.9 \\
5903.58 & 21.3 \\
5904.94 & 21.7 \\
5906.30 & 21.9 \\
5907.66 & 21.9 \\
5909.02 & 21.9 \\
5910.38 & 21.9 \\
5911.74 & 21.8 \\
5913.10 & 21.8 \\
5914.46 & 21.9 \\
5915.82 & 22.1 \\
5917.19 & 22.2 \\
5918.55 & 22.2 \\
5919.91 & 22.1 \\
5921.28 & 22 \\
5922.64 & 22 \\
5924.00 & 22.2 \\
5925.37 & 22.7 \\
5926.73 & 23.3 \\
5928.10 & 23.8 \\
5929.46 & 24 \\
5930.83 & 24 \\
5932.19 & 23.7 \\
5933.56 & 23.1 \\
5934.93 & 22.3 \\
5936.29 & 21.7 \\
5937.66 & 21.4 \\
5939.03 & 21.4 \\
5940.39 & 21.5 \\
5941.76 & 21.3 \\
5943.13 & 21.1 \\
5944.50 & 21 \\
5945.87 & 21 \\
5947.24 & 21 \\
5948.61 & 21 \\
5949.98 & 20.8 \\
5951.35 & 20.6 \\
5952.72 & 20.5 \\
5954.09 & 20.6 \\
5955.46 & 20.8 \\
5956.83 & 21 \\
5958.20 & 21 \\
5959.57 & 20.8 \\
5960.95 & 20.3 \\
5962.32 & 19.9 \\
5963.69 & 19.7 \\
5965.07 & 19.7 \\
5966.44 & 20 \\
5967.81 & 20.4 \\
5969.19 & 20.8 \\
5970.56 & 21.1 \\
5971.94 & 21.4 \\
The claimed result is 0.03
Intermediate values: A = 0.032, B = -0.020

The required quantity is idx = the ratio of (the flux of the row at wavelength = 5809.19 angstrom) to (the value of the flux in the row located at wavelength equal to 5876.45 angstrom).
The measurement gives 1.17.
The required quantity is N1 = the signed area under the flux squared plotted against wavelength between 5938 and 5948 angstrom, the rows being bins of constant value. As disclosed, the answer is 4490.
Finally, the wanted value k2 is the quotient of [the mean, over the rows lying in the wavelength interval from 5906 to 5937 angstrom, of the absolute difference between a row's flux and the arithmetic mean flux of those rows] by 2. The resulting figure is 0.32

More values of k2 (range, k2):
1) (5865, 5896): 0.60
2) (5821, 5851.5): 0.25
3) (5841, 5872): 0.21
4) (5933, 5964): 0.24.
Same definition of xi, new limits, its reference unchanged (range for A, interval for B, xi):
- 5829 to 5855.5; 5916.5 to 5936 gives -0.03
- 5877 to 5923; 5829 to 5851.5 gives 0.05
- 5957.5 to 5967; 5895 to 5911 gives 0.03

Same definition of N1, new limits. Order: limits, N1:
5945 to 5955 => 4323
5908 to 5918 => 4817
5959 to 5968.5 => 3840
